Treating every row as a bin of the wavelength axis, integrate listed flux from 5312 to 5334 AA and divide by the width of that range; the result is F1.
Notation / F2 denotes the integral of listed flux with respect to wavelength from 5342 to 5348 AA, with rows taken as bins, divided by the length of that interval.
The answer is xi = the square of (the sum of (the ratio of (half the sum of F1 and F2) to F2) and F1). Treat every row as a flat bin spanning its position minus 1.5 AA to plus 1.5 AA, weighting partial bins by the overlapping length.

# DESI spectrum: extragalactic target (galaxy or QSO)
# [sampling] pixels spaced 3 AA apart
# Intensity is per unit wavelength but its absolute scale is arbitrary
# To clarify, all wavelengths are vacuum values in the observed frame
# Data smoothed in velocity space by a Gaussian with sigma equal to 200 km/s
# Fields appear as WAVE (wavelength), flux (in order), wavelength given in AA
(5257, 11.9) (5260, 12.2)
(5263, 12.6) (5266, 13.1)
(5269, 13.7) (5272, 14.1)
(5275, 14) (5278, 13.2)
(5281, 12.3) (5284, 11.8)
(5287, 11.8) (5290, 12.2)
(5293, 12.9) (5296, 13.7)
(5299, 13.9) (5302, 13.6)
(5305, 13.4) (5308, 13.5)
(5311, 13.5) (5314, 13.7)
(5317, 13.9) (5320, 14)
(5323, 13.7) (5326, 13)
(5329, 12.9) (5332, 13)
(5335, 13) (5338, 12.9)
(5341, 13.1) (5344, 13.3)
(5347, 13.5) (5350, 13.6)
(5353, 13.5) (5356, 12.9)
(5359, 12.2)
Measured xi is 209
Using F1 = 13.4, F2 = 13.37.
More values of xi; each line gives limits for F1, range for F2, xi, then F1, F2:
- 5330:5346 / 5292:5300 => 197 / 13.1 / 13.51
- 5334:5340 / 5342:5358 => 194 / 13.0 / 13.32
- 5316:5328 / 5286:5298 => 214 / 13.6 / 12.74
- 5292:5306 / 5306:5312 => 211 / 13.5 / 13.49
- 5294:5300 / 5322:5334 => 217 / 13.7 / 13.12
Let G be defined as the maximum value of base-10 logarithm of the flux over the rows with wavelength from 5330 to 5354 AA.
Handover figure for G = 1.134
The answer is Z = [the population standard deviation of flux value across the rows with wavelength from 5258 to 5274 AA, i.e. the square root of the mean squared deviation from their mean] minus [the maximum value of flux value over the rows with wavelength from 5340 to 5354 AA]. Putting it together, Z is -12.9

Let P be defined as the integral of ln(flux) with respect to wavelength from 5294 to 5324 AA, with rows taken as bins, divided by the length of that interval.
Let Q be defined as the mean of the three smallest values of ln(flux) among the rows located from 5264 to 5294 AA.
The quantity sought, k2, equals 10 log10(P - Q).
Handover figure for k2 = -9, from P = 2.62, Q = 2.48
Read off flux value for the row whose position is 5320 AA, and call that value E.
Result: 14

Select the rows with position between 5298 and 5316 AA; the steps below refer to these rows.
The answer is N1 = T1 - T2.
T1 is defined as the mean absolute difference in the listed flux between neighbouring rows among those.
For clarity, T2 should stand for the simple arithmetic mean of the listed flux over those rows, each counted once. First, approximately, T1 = 0.16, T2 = 13.6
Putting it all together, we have -13.4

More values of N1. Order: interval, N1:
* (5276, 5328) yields -12.8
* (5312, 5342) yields -13.1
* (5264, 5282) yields -12.8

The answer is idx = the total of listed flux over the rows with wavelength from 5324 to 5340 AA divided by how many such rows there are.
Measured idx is 13.0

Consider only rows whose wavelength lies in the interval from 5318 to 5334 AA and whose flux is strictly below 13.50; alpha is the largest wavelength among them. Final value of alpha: 5332 AA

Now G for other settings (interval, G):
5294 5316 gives 1.143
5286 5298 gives 1.137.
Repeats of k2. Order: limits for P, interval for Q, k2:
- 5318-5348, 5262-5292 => -10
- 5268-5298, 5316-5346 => -30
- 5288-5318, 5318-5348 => -15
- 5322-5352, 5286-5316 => -11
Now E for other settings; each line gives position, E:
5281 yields 12.3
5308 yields 13.5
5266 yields 13.1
